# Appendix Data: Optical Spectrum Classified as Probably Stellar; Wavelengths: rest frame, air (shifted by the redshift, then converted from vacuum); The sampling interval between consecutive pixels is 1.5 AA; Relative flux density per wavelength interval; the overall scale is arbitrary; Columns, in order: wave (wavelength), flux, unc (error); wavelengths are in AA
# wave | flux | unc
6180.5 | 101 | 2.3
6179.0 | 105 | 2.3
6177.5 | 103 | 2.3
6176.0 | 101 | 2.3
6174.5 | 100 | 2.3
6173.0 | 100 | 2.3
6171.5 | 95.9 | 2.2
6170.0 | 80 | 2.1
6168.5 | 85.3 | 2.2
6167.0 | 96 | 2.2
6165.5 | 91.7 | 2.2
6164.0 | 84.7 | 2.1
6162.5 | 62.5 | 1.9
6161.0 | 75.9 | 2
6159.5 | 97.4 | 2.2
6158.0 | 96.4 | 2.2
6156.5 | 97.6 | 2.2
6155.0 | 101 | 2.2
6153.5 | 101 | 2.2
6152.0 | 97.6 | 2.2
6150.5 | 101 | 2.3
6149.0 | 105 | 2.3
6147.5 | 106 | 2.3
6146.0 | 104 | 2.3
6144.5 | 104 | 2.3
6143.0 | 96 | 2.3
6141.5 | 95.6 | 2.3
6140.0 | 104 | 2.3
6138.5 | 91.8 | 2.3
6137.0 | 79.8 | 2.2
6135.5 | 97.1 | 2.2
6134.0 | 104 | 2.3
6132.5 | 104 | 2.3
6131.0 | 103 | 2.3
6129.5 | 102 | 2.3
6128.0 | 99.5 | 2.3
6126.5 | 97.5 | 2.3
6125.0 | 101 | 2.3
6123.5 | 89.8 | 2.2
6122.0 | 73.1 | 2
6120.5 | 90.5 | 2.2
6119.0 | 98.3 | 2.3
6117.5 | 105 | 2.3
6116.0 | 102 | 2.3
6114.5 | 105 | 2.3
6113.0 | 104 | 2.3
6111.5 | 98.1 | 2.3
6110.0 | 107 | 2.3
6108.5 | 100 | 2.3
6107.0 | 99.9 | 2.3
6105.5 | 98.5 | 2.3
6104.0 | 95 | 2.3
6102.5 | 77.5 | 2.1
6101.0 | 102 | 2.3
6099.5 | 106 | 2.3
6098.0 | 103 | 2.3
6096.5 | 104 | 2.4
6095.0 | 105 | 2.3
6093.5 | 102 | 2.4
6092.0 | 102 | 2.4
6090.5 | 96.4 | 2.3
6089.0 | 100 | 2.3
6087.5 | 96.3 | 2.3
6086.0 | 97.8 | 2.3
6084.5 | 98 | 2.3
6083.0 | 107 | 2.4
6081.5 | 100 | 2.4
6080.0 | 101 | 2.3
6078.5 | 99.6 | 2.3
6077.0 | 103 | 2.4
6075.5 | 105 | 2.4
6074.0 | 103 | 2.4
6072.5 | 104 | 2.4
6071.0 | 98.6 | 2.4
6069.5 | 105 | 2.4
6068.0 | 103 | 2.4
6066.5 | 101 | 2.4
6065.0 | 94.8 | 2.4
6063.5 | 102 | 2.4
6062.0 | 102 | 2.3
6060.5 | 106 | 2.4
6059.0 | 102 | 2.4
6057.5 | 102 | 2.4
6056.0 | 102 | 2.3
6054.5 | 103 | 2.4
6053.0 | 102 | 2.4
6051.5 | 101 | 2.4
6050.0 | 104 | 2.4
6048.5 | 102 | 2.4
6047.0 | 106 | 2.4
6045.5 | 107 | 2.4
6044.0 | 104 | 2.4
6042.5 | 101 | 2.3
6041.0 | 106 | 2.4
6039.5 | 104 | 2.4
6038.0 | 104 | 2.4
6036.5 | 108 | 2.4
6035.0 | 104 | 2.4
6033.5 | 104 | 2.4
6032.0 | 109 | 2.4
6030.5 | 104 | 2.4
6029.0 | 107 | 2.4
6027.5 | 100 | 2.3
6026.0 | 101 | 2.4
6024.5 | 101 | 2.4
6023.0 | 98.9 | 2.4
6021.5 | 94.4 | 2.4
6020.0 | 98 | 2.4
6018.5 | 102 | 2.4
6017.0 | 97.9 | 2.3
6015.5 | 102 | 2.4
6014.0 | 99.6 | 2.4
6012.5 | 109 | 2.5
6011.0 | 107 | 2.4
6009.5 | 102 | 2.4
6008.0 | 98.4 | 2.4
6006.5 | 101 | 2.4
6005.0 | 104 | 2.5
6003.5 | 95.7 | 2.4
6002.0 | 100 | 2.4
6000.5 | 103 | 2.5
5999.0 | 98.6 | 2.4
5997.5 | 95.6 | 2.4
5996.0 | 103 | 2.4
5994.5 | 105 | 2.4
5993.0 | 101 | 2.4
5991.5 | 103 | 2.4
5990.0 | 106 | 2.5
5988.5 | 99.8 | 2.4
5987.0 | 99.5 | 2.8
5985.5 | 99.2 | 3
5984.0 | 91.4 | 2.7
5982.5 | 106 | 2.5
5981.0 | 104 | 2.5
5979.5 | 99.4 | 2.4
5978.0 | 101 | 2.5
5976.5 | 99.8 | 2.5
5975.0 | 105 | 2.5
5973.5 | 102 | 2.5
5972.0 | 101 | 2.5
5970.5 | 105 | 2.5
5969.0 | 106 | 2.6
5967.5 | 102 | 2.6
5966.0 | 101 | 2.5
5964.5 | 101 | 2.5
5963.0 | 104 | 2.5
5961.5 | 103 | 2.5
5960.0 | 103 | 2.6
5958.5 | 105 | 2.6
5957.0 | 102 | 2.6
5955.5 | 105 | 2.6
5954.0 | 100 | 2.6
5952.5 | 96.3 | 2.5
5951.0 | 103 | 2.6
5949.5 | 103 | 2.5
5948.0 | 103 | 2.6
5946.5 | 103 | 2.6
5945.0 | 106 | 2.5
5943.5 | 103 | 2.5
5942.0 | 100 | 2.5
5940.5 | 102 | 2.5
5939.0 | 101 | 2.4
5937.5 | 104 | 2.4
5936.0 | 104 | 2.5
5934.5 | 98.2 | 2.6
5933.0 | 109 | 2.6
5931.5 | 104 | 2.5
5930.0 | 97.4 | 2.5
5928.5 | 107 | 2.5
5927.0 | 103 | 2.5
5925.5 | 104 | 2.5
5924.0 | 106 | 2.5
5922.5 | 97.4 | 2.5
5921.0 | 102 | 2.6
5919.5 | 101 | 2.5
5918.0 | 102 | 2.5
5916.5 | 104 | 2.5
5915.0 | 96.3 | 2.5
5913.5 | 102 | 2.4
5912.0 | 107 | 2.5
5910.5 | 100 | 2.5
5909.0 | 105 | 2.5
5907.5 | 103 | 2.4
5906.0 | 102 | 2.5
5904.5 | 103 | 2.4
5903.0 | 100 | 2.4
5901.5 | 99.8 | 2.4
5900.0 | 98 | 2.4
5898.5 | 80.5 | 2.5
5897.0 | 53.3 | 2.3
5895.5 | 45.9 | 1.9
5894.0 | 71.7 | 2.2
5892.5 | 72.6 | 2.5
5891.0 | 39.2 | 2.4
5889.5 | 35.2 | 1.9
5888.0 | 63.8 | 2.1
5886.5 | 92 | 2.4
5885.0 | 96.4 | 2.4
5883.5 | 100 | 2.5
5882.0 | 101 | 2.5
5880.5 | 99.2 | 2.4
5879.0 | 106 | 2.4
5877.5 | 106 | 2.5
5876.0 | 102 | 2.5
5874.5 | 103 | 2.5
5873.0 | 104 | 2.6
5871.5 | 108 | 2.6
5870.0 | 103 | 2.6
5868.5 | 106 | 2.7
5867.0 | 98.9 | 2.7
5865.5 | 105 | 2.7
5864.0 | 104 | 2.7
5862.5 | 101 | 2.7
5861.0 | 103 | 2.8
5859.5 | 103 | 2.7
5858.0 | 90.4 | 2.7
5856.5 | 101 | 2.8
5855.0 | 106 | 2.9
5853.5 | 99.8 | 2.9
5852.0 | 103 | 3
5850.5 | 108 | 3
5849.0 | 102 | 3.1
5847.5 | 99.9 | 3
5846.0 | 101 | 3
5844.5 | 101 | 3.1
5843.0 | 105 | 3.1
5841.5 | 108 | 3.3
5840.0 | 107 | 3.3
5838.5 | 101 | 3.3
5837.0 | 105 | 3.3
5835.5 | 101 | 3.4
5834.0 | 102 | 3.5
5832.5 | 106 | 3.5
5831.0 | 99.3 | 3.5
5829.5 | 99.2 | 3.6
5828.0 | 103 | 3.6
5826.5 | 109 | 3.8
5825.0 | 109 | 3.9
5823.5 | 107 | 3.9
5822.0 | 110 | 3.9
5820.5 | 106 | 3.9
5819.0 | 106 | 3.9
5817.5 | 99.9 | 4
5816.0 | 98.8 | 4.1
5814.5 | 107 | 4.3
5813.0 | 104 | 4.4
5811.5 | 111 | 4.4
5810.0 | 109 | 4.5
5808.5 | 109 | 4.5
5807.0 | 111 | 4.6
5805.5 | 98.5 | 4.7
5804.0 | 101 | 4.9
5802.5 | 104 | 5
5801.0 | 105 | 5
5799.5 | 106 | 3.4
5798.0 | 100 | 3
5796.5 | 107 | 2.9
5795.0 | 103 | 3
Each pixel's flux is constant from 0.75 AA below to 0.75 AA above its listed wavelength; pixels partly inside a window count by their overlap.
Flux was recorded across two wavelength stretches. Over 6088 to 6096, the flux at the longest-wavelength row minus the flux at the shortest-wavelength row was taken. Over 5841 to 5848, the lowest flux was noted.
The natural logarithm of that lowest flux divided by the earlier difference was 3.0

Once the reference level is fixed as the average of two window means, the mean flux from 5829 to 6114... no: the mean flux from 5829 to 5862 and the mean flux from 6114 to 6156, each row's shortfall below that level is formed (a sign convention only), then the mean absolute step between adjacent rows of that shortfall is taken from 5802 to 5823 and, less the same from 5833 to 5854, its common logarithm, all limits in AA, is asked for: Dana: -0.1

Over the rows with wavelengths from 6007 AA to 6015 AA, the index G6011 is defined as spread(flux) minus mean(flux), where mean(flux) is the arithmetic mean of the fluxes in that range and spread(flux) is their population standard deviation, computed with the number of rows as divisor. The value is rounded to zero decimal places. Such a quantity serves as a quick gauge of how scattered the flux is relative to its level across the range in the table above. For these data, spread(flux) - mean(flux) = -99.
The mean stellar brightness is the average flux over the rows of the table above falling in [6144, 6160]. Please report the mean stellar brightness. 101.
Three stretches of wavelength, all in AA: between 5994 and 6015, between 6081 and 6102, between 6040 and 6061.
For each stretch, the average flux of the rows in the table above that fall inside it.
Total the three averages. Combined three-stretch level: 306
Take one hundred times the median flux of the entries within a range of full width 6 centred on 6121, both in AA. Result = 9015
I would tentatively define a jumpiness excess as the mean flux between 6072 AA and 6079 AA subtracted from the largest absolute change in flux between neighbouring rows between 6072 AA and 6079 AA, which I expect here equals -100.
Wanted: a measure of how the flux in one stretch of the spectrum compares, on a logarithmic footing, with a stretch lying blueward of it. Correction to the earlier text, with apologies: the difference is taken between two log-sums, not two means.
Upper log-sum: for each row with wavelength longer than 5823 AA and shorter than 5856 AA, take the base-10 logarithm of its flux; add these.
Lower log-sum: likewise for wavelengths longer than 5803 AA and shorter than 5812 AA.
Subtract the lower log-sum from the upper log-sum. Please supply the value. 32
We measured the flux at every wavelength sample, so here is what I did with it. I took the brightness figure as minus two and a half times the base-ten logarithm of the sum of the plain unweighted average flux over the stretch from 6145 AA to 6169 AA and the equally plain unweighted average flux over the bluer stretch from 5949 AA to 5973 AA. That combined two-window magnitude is -5.73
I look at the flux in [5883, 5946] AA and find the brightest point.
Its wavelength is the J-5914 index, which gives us 5933.0 AA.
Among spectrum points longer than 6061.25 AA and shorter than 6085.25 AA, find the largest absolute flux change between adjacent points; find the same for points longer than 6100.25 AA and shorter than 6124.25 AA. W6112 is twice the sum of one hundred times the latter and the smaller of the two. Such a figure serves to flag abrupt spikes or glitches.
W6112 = 4918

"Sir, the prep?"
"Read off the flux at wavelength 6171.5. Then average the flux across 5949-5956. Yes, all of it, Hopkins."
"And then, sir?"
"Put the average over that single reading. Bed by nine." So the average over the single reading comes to 1.06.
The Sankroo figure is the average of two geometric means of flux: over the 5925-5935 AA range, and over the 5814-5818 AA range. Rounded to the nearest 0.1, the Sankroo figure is 102.5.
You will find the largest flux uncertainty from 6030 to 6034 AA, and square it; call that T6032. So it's 5.76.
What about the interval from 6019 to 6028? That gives 5.76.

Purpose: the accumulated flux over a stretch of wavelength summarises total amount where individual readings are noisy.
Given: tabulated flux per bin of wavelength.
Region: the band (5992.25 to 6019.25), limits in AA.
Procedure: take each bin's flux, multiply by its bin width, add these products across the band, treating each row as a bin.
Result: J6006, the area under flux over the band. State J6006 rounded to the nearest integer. 2737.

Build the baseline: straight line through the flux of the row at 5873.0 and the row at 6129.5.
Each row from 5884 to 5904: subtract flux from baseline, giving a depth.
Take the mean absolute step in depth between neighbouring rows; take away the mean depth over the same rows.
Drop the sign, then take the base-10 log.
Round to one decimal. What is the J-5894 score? 1.2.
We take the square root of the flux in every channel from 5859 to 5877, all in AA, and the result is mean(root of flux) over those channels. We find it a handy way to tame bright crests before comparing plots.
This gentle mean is 10.17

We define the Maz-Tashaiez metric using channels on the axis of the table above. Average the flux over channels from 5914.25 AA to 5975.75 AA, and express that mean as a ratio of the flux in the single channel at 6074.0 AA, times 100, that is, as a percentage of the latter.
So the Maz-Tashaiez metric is 100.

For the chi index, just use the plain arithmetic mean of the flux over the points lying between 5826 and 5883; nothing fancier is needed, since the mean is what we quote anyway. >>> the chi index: 103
